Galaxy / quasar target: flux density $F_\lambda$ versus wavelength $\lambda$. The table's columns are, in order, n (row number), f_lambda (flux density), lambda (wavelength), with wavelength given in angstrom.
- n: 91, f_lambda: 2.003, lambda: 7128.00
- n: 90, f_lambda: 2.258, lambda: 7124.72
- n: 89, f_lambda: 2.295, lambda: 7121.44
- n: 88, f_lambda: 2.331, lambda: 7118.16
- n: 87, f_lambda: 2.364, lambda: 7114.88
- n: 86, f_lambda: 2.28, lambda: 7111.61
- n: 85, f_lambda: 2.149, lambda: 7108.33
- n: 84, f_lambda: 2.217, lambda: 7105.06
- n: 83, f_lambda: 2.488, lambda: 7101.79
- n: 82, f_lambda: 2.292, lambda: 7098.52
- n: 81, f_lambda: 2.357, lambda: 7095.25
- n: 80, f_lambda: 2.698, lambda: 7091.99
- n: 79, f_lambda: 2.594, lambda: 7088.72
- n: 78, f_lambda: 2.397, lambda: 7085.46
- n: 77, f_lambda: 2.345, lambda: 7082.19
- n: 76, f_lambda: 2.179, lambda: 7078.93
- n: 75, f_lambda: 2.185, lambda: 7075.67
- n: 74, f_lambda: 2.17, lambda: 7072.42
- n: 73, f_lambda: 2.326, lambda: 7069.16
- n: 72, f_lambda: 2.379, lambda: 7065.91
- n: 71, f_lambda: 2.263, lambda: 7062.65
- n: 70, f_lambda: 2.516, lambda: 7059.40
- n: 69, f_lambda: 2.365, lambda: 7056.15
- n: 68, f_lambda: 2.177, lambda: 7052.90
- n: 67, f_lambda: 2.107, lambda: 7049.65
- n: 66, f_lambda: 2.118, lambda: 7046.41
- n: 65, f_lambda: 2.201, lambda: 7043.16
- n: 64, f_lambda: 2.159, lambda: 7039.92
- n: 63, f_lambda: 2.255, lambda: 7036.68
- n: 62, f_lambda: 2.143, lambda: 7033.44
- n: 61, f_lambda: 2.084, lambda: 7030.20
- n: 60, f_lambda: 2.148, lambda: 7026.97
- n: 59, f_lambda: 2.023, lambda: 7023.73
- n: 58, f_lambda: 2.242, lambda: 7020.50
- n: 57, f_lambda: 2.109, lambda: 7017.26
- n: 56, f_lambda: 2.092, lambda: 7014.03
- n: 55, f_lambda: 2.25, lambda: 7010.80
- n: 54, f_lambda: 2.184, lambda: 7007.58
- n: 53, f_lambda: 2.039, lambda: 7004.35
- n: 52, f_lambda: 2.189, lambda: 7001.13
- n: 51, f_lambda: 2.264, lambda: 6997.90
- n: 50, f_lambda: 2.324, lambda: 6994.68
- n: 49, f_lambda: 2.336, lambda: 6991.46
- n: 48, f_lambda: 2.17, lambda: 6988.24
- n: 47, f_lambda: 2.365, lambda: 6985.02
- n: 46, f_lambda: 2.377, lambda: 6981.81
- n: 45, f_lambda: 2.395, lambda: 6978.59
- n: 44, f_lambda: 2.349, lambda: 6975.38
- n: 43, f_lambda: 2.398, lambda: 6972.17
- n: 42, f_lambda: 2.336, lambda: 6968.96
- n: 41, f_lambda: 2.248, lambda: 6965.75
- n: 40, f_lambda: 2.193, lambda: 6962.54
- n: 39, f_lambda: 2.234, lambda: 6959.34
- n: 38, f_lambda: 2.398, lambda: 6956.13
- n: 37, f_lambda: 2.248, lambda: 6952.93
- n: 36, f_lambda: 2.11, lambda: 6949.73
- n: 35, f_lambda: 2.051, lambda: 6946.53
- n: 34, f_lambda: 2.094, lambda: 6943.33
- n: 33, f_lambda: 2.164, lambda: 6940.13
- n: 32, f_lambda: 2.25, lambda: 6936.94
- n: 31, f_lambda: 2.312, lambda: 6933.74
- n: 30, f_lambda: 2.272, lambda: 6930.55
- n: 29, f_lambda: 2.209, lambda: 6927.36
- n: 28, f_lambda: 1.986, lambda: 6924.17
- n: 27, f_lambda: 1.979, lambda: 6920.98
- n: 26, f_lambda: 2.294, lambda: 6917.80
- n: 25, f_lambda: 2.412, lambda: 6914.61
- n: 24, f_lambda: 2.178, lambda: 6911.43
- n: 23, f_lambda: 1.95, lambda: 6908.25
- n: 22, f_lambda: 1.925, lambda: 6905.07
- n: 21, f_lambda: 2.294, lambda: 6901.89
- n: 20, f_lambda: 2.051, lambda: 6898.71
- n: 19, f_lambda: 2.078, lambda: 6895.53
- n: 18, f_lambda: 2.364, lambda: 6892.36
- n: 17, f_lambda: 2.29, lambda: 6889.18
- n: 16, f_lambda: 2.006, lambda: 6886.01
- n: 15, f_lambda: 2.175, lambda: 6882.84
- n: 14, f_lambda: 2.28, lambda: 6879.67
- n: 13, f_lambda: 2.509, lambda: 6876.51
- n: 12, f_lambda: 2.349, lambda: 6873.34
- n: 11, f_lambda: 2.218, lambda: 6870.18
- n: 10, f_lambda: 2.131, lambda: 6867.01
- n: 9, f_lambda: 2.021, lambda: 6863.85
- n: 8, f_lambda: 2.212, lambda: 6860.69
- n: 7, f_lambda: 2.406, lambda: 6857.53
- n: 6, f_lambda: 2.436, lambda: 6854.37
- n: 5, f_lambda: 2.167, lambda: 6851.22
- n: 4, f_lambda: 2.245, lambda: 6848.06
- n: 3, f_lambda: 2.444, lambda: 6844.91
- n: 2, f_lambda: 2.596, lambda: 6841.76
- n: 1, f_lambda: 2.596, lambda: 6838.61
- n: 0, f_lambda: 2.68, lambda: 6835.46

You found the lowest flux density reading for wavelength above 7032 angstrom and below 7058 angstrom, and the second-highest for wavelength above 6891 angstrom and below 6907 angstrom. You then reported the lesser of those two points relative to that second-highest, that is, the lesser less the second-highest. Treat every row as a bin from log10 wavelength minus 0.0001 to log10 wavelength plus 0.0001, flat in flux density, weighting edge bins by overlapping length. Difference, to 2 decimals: -0.19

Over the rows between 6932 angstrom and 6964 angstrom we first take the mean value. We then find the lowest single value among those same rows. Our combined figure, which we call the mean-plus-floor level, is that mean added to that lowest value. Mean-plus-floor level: 4.26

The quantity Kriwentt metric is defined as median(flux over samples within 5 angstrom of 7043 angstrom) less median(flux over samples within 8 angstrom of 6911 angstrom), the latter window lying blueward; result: -0.02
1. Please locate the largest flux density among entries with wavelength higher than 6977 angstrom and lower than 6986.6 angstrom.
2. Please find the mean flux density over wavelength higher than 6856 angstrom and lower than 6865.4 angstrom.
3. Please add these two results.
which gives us 4.61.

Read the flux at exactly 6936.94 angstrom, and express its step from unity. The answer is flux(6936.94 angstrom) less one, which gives 1.25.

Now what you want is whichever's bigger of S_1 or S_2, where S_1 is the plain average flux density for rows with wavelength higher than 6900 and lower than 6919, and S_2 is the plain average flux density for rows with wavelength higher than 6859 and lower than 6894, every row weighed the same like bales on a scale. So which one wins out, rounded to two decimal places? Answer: 2.23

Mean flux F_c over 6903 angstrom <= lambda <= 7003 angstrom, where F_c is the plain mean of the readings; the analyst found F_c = 2.23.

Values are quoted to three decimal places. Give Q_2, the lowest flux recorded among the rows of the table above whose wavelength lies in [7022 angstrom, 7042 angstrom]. 2.023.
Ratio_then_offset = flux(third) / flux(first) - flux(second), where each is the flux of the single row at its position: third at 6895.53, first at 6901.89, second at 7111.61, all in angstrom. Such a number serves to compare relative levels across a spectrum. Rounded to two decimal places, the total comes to -1.37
